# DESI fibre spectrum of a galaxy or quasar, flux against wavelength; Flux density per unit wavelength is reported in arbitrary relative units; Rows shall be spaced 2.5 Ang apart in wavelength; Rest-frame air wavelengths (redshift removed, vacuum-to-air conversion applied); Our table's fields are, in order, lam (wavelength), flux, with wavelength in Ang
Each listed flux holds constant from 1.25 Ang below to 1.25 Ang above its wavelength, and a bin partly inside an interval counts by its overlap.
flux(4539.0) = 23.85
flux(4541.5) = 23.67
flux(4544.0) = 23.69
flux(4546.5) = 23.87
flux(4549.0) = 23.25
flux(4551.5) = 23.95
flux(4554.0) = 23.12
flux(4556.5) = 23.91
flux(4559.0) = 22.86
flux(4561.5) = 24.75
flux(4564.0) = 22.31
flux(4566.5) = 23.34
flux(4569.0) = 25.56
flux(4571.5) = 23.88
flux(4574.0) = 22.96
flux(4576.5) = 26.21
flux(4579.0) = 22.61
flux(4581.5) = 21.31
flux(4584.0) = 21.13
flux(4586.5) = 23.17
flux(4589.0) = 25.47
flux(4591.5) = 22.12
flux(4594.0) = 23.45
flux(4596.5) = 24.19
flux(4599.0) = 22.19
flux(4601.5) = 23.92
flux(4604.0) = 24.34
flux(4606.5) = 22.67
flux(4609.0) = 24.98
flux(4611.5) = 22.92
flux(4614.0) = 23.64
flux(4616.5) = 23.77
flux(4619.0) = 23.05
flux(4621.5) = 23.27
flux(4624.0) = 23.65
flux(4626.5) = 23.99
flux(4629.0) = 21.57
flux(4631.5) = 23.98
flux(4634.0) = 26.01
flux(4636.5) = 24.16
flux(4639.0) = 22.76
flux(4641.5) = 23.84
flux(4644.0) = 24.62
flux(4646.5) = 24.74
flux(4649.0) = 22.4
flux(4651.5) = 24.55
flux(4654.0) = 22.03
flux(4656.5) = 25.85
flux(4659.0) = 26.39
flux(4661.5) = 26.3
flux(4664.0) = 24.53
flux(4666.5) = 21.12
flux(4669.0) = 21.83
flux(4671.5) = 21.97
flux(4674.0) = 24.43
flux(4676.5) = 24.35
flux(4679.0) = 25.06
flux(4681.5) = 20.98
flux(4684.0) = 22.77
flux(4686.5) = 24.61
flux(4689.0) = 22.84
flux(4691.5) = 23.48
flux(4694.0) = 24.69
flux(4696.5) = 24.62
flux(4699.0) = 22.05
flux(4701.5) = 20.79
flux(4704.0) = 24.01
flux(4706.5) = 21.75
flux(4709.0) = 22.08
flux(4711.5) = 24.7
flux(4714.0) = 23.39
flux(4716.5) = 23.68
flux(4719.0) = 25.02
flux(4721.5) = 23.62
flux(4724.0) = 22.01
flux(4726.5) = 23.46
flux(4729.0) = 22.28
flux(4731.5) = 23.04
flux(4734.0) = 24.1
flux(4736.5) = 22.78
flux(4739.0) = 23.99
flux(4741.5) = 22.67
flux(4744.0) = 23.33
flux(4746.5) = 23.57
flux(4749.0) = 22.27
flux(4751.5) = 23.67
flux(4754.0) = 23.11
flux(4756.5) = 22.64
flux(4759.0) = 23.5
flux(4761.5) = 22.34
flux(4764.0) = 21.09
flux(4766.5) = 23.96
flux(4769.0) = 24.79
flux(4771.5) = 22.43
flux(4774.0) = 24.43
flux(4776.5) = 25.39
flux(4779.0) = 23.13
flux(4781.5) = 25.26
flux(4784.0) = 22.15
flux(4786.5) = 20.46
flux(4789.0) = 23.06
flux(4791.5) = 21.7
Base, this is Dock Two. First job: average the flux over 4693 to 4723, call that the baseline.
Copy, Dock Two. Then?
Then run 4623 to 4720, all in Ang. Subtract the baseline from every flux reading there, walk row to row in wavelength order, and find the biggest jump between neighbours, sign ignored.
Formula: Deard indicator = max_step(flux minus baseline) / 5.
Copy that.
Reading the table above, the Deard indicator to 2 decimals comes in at 0.82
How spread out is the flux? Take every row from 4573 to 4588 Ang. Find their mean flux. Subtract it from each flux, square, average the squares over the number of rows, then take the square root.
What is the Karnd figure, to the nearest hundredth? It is 1.67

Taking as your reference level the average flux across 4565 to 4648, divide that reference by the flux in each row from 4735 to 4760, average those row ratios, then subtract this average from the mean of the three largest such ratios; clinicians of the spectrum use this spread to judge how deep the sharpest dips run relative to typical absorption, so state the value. 0.028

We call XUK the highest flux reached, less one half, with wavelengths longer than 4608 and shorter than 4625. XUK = 24.5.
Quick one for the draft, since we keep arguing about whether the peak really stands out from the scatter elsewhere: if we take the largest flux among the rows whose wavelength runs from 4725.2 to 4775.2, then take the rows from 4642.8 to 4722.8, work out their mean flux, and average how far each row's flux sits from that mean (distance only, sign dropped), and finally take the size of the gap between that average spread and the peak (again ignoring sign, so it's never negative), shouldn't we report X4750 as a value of 23.5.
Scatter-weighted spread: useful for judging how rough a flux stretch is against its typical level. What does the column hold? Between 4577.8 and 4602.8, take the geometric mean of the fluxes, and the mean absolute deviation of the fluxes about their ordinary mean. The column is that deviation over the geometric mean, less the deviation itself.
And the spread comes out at -1.0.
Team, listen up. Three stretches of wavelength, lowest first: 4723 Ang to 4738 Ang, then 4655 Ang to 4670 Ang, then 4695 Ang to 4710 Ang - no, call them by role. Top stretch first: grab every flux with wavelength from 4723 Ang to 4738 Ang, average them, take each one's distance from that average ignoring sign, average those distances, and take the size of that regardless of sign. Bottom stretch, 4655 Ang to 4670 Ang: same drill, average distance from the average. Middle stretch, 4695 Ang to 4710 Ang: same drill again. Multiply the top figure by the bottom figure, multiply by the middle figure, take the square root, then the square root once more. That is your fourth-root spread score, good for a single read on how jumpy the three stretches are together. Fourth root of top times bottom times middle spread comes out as 1.1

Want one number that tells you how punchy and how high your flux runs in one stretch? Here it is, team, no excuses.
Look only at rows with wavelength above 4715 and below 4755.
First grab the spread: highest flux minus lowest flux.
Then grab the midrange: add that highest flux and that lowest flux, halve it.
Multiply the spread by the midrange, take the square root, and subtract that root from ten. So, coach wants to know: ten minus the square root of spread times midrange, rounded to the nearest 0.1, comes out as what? 1.6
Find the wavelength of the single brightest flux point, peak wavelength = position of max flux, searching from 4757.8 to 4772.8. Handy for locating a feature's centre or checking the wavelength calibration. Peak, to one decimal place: 4769.0 Ang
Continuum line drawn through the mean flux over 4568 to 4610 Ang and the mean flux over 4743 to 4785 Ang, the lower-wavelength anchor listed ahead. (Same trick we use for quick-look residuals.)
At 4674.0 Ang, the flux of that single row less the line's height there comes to 1.0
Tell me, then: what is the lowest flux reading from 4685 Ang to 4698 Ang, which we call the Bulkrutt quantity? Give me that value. 22.84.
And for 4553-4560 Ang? 22.86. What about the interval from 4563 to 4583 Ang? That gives 21.31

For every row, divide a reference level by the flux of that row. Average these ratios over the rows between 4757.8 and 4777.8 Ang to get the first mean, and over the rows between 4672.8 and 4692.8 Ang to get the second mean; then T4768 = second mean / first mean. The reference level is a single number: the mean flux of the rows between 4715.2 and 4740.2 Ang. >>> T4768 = 0.996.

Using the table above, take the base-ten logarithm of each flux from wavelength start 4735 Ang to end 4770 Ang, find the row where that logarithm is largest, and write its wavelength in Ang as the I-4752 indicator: 4769.0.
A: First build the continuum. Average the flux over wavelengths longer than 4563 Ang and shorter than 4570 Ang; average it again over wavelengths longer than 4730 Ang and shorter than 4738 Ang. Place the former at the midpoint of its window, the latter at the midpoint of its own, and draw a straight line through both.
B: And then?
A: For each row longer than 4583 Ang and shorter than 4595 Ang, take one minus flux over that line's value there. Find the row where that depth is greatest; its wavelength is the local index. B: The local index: 4584.0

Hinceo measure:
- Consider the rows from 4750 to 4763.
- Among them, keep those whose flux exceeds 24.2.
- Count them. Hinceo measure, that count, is 0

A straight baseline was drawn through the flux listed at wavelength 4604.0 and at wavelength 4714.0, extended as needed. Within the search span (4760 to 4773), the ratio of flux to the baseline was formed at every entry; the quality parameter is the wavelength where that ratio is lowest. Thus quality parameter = 4764.0 Ang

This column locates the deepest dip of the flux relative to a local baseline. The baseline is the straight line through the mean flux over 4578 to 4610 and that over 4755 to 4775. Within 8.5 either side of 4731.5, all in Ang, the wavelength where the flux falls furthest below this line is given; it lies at 4724.0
